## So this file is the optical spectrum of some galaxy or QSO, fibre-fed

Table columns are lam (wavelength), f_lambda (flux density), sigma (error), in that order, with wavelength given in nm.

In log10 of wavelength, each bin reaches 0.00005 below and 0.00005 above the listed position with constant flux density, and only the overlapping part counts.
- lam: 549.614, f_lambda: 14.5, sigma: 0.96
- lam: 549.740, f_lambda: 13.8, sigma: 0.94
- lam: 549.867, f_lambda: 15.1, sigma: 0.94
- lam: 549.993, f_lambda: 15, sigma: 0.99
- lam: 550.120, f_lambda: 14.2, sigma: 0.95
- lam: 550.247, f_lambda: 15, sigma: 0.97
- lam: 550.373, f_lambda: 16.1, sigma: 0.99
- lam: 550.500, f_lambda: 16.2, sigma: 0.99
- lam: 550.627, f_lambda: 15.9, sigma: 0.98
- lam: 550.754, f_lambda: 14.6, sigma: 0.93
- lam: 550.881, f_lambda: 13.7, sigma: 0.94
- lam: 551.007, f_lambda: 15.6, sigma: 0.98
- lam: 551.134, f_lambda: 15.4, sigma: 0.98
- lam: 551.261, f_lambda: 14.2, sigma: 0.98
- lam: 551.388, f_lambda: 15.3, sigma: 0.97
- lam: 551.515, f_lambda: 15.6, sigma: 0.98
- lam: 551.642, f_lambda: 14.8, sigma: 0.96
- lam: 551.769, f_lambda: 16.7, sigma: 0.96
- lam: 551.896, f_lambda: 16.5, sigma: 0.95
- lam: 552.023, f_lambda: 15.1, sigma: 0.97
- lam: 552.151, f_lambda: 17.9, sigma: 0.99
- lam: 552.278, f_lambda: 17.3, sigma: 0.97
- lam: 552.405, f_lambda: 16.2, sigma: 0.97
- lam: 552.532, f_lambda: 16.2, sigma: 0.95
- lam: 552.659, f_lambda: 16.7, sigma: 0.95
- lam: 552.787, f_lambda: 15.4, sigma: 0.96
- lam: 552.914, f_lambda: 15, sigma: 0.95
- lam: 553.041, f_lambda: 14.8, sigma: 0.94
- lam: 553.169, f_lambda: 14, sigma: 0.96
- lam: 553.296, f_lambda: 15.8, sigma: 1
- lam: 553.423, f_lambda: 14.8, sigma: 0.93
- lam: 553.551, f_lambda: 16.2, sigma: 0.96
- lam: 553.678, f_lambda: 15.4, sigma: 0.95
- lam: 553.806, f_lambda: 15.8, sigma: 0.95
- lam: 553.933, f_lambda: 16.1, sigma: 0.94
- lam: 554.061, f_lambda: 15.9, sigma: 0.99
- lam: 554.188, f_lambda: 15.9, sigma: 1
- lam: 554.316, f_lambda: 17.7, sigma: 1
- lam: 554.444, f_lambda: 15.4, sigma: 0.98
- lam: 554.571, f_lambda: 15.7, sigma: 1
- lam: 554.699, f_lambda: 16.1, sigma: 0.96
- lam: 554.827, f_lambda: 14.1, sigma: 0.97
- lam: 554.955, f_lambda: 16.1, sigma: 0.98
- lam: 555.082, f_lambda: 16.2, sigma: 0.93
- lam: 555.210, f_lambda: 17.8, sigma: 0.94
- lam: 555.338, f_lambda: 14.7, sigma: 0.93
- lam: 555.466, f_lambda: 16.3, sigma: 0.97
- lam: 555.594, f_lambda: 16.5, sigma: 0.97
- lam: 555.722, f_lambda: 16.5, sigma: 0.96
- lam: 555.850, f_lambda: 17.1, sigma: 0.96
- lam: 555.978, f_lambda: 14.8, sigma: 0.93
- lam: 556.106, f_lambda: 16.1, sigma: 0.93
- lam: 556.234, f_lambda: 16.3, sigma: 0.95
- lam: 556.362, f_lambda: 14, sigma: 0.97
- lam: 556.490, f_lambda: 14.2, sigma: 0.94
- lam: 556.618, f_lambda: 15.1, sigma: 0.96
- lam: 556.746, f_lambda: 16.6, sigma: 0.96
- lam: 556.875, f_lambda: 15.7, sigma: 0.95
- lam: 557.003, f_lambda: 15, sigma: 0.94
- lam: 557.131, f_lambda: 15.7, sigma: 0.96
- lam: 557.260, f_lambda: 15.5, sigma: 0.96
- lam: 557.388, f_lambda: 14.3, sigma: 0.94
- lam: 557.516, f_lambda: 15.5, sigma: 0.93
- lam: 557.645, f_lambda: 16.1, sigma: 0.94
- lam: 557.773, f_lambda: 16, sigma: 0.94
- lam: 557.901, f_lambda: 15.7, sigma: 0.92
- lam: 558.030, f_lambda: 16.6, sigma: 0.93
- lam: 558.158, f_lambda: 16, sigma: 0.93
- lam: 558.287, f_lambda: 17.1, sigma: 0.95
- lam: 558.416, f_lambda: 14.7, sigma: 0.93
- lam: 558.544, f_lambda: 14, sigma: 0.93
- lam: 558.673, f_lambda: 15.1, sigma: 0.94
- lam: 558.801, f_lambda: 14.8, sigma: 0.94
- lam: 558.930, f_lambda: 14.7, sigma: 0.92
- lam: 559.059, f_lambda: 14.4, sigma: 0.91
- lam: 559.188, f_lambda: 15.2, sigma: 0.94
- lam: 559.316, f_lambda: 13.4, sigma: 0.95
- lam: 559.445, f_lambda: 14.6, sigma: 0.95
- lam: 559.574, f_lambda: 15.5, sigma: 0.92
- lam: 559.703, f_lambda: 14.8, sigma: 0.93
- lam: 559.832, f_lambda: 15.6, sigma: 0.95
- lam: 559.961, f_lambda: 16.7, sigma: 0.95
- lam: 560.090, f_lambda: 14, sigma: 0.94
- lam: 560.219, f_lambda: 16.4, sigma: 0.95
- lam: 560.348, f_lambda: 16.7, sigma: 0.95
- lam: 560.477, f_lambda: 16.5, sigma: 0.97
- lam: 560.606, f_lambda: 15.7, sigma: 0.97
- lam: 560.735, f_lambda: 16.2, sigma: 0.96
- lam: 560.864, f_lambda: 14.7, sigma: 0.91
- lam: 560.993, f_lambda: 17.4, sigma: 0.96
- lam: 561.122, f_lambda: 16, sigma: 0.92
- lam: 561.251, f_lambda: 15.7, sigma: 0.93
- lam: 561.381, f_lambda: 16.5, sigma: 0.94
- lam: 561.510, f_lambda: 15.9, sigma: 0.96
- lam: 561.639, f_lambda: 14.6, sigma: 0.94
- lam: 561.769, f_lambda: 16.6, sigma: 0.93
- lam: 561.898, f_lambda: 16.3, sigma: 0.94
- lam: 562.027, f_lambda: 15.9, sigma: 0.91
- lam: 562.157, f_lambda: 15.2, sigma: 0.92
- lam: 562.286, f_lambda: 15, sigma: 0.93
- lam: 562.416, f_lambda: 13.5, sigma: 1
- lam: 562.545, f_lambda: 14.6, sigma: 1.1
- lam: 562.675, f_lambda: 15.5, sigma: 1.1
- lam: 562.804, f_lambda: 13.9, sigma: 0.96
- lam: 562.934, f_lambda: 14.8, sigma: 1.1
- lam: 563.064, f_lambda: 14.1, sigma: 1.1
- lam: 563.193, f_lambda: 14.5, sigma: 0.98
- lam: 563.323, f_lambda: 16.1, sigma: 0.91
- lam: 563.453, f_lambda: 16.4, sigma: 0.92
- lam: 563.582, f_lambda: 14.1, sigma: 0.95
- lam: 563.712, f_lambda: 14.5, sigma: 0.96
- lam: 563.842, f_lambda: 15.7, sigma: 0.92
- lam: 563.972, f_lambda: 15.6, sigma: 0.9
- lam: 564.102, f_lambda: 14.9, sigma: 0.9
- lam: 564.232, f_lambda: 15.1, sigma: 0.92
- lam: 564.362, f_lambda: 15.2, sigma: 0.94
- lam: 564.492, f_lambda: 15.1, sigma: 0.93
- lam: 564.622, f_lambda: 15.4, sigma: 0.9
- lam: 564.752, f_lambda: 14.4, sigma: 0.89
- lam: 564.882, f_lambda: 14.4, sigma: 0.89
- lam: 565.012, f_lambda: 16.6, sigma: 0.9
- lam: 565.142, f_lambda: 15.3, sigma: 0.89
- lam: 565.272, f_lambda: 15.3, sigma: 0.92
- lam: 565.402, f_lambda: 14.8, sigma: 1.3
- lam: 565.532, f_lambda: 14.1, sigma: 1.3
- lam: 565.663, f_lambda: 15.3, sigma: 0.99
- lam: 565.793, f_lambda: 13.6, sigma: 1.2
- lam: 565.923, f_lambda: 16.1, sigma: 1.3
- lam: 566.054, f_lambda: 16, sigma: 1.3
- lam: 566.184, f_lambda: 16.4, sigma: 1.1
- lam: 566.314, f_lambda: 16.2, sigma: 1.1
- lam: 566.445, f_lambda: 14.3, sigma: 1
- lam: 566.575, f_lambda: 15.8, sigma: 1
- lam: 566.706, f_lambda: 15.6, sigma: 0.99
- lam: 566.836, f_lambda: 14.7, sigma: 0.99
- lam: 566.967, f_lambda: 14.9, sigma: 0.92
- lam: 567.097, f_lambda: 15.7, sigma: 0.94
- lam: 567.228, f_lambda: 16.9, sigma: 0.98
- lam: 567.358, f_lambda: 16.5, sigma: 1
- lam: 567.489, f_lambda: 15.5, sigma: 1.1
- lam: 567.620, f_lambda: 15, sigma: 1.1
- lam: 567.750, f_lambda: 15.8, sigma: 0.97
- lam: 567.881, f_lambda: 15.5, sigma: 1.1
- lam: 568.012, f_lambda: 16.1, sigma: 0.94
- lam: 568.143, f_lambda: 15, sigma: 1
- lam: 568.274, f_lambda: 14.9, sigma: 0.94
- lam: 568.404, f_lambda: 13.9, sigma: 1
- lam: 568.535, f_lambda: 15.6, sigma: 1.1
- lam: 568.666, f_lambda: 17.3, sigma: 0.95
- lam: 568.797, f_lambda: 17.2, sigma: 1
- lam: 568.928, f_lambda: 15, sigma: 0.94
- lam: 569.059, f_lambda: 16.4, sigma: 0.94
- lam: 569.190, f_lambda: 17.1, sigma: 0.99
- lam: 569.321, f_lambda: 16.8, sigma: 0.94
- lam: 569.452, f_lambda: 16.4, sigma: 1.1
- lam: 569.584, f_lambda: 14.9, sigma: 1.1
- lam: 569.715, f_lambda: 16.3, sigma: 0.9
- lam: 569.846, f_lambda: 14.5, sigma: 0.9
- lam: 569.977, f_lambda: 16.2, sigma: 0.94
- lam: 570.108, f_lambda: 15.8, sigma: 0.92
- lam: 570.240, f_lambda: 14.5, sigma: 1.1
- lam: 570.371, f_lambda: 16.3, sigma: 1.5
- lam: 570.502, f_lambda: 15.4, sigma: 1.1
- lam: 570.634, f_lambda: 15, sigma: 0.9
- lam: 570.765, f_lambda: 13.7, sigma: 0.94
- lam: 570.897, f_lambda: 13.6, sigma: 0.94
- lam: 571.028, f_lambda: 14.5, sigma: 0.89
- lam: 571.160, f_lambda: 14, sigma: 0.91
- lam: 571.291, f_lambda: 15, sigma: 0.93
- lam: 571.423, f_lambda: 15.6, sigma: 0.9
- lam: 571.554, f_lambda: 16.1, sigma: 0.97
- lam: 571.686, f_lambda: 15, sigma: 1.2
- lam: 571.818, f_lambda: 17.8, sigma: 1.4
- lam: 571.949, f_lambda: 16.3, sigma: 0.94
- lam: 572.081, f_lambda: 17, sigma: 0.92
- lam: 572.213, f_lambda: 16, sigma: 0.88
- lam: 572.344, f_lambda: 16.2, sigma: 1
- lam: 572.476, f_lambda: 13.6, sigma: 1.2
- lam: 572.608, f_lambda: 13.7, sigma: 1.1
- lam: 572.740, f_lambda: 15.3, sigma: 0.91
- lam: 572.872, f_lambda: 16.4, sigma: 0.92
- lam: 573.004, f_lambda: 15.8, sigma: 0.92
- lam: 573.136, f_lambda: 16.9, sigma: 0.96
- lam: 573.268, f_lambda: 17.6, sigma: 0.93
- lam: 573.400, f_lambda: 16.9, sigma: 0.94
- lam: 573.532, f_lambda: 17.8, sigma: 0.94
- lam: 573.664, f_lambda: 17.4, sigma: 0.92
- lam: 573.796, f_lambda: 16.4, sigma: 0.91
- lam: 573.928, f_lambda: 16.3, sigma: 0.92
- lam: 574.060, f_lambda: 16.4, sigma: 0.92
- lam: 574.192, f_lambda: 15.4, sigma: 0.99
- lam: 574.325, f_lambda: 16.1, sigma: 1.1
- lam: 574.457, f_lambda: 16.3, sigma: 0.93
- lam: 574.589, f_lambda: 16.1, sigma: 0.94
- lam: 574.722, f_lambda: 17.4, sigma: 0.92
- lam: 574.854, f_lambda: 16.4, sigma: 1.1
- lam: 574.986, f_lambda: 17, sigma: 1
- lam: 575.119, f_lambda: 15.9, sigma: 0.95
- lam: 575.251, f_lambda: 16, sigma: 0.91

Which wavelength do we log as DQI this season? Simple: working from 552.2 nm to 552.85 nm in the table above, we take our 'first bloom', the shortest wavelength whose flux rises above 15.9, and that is 552.278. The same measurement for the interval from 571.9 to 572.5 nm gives 571.949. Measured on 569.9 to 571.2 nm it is 569.977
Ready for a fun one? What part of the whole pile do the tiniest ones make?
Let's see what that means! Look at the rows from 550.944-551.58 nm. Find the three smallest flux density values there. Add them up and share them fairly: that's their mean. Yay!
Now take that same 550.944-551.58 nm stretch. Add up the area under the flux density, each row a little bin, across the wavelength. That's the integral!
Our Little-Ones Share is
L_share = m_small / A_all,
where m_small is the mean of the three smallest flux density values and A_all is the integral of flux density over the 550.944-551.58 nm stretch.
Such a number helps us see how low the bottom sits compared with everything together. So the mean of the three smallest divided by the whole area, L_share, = 1.5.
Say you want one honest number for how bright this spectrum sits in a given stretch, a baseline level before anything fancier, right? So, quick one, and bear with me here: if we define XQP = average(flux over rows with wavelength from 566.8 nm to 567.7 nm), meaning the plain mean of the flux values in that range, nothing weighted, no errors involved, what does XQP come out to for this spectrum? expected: 15.6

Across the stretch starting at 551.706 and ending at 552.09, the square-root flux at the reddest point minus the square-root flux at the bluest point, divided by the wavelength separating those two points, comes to -0.79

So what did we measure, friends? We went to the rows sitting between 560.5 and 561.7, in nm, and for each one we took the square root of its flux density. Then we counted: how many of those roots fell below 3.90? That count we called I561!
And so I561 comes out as 2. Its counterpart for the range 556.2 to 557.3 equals 4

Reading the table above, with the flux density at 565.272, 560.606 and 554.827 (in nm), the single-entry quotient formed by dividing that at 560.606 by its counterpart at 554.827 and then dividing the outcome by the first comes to 0.073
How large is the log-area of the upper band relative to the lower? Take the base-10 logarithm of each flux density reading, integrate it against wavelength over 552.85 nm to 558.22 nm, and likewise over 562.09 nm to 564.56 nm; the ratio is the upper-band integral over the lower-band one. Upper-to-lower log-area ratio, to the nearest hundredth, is 0.45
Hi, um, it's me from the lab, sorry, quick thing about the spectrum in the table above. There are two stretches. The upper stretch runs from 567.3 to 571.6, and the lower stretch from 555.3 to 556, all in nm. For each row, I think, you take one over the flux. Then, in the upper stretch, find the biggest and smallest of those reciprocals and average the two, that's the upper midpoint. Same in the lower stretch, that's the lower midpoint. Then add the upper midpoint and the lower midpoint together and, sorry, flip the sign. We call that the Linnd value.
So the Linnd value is -0.129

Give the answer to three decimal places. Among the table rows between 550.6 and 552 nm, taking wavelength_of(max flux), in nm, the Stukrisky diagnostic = 551.769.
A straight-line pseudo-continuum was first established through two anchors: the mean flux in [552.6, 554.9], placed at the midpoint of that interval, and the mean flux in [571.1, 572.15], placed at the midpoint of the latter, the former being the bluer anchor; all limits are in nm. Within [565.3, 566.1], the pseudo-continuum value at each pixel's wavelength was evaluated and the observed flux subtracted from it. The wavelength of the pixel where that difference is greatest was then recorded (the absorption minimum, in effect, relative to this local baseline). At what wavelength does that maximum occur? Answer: 565.793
